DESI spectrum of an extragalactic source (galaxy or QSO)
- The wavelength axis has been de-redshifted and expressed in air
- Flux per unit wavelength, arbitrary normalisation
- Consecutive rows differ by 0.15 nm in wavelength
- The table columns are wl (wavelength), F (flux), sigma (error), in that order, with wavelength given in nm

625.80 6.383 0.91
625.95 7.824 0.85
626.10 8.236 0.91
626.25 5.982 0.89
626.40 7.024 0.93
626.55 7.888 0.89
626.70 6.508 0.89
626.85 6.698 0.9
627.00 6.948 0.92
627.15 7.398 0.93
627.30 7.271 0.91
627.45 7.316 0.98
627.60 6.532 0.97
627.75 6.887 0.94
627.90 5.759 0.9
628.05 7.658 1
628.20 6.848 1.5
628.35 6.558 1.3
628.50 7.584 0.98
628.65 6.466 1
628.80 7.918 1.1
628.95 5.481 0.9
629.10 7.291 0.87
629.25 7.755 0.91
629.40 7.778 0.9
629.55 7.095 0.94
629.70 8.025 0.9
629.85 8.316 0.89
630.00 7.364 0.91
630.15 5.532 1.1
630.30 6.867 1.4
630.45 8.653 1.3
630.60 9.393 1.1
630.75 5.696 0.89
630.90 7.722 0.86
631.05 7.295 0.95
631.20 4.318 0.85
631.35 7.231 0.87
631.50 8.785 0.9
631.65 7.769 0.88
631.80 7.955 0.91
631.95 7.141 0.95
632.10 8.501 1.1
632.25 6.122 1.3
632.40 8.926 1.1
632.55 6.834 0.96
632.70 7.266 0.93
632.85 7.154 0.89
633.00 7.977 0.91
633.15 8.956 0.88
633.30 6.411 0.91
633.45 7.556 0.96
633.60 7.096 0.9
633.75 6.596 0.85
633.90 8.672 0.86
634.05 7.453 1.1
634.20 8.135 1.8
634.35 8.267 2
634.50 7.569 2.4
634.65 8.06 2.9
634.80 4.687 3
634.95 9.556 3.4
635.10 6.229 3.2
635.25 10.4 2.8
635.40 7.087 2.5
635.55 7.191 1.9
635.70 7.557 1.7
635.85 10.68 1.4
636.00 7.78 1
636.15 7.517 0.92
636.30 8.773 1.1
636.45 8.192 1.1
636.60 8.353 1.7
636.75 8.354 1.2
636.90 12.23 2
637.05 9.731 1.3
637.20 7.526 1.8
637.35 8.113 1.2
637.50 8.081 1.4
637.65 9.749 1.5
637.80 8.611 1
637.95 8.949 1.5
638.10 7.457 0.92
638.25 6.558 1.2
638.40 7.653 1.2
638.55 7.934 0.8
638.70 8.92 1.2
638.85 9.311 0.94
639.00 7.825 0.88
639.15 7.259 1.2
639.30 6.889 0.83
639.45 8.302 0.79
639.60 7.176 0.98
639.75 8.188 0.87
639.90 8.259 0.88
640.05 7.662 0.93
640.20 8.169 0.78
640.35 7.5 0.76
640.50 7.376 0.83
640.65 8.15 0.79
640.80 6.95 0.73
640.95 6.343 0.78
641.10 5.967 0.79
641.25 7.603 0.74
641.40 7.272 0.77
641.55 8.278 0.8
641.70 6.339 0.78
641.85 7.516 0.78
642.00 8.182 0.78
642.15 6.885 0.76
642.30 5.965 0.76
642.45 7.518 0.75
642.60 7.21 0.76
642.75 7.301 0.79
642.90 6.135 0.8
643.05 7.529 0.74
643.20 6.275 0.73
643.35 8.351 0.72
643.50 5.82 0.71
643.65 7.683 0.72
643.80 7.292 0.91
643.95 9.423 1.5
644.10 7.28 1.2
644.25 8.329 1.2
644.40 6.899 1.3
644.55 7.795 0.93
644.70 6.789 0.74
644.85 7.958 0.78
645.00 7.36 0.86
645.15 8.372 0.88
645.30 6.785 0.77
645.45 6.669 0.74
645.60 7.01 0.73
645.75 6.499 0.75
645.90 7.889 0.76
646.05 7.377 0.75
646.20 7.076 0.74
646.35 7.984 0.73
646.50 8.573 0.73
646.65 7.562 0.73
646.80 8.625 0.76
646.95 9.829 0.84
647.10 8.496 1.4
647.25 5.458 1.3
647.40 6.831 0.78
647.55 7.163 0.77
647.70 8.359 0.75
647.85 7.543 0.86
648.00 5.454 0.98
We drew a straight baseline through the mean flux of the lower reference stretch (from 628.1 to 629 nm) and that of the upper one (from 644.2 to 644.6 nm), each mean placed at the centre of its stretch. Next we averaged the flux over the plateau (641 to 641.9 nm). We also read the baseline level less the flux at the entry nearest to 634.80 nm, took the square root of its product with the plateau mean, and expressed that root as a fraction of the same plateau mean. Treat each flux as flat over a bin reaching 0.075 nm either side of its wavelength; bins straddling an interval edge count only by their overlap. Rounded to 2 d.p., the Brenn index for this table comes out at 0.59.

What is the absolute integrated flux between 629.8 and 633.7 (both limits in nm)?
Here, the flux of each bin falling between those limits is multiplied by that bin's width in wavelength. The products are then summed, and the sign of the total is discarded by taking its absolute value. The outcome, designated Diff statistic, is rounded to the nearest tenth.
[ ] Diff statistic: 28.9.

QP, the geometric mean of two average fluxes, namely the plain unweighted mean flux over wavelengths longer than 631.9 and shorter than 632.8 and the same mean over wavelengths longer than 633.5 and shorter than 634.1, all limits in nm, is 7.46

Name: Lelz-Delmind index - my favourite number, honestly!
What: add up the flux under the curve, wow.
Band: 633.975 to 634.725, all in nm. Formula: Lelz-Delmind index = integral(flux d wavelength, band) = 5.9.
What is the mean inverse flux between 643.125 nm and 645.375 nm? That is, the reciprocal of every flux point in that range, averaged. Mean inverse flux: 0.135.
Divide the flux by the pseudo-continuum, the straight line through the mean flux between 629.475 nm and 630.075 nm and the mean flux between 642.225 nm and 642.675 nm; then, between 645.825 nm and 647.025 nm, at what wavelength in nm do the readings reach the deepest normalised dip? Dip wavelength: 646.20 nm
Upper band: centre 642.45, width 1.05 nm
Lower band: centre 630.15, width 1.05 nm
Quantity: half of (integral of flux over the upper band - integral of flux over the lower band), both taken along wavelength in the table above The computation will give -0.37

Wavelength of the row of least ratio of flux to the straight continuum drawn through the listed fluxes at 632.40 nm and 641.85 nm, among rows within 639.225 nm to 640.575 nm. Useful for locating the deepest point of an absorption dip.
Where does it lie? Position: 639.30 nm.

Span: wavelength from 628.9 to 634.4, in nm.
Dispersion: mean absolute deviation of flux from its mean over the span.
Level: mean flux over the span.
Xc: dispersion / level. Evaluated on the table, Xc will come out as 0.110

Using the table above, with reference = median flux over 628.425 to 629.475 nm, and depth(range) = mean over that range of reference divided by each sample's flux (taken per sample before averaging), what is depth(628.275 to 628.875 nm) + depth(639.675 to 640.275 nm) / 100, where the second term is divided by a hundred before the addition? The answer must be 1.08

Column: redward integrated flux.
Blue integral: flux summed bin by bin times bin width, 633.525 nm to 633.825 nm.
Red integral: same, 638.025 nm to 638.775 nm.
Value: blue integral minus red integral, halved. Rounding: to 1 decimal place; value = -1.9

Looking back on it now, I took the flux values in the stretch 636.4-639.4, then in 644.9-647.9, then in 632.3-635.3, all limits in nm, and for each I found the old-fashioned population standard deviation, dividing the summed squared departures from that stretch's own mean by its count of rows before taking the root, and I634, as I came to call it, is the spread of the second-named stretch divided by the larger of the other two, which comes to 0.76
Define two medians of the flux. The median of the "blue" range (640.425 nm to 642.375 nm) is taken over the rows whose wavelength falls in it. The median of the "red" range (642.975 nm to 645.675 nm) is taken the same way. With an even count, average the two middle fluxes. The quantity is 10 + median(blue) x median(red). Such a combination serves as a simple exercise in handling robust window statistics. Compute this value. 63.3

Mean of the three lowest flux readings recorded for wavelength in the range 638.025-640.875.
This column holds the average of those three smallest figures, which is 6.80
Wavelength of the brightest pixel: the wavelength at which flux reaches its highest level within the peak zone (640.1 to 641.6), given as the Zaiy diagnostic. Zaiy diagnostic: 641.55 nm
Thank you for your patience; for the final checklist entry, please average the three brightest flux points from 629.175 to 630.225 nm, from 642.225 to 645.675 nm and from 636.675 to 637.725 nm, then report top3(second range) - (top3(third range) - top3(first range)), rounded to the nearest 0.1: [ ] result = 6.2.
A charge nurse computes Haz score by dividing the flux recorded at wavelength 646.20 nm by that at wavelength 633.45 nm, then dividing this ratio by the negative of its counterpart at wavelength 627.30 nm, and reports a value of -0.13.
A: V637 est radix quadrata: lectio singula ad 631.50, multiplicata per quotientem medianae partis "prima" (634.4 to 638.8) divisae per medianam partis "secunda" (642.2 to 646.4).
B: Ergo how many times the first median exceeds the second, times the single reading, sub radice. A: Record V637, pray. 3.12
